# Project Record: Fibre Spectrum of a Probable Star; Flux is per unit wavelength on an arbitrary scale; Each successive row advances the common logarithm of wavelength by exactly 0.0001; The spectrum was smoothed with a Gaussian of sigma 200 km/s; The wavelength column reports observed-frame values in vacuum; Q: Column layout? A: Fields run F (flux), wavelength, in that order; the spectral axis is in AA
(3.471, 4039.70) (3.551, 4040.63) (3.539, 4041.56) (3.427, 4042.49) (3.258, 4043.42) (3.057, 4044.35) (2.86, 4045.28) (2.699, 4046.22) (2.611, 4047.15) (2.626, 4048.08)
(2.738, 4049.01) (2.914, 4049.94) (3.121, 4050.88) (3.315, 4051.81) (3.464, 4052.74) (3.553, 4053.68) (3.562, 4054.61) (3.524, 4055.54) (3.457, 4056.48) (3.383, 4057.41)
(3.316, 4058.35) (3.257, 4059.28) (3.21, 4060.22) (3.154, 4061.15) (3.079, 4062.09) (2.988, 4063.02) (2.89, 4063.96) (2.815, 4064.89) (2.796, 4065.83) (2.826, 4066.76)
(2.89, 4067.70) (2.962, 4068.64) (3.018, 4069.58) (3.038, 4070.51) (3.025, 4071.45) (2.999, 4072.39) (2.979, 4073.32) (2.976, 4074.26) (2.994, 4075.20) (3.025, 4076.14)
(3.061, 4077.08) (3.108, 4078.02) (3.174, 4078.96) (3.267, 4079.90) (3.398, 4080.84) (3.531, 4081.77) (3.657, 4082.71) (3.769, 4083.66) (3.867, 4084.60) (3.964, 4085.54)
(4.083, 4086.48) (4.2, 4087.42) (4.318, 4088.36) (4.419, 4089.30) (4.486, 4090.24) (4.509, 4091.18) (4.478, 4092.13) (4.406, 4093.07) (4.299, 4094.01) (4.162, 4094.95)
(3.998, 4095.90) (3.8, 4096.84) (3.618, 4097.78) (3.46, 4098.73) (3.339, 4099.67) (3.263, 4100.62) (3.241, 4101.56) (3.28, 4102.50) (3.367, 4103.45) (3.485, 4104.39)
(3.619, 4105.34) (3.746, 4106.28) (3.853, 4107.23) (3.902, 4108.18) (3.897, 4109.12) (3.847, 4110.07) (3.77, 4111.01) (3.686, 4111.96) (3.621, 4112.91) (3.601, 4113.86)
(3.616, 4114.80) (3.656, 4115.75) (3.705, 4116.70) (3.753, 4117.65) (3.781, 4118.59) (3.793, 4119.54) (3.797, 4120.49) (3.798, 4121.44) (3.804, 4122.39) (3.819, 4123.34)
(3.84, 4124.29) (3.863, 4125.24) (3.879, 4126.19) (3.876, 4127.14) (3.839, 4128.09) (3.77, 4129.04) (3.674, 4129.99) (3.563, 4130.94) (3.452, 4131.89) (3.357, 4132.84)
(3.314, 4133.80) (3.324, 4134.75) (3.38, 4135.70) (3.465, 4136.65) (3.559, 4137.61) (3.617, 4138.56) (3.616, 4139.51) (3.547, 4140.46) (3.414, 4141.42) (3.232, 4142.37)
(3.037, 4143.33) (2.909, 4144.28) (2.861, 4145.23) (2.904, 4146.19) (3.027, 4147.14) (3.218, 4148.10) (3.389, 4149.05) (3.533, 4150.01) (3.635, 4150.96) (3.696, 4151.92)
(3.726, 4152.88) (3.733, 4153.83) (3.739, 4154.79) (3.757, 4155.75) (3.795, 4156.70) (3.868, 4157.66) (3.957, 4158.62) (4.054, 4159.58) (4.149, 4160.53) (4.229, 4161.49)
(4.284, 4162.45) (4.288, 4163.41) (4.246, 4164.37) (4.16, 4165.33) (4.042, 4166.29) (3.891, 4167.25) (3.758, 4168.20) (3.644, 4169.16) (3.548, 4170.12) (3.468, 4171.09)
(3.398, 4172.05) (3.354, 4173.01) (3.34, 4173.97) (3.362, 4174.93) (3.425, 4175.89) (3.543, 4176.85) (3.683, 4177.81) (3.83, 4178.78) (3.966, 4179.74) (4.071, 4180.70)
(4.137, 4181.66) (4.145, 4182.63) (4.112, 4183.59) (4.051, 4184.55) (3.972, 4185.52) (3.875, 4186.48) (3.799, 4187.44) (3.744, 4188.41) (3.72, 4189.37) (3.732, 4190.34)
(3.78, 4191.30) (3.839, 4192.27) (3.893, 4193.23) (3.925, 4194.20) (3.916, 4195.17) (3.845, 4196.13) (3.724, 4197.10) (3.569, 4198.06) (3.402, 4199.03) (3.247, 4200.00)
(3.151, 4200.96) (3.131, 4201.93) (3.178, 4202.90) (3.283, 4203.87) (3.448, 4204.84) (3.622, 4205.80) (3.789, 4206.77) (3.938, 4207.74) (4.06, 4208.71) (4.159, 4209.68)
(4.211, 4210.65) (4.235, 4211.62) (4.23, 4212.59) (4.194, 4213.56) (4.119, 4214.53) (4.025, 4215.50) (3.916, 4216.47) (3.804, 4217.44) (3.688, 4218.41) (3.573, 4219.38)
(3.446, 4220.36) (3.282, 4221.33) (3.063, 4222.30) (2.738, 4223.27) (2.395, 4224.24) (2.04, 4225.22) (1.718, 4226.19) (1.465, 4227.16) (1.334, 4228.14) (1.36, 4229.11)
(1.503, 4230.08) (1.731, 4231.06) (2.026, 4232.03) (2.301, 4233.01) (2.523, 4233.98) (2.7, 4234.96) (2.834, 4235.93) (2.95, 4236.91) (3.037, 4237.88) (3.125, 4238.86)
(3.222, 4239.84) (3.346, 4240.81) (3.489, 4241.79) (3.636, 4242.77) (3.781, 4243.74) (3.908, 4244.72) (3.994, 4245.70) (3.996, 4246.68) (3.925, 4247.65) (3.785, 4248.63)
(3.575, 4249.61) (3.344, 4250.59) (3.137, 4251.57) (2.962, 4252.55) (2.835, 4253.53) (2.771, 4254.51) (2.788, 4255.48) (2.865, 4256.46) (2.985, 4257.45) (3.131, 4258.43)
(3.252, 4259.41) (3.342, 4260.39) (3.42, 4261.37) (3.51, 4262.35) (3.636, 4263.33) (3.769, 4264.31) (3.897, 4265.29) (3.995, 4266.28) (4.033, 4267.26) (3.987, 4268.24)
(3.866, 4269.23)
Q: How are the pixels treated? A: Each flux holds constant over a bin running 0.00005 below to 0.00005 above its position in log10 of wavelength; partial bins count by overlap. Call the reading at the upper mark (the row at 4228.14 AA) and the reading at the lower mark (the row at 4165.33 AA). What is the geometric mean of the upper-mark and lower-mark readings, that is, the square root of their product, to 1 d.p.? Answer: 2.4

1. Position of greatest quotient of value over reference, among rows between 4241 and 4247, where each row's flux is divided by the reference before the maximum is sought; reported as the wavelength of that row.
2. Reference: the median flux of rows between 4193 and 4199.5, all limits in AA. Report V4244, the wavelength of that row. 4246.68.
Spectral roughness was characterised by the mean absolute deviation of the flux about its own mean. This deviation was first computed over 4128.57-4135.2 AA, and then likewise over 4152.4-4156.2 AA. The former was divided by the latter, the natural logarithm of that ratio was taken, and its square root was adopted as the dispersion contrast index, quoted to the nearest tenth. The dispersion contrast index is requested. 1.7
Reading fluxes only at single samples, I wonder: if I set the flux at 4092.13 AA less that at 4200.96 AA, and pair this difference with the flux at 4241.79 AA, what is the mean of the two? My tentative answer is 2.4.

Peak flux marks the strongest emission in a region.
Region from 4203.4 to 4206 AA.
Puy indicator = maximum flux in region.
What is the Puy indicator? 3.622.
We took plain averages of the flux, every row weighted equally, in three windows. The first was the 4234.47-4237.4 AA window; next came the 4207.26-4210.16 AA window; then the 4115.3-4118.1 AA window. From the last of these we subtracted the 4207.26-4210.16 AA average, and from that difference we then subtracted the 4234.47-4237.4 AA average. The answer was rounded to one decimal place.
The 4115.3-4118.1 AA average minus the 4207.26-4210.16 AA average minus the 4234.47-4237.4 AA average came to -3.2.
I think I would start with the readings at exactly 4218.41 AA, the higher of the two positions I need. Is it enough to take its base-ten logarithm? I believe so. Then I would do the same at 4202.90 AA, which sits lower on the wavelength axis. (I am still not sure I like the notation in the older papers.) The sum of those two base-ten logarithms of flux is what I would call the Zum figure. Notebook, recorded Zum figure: 1.07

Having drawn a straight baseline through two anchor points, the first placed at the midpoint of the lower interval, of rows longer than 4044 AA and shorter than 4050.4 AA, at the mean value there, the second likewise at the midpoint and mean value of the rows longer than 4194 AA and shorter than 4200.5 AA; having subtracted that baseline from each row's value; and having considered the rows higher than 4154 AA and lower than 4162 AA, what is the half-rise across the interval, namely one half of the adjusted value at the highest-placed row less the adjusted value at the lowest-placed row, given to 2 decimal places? 0.23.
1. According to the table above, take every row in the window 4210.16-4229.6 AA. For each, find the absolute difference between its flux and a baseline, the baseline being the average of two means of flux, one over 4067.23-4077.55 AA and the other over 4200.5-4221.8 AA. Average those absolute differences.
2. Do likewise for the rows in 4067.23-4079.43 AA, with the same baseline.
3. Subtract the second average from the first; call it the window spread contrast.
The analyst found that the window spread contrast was 0.5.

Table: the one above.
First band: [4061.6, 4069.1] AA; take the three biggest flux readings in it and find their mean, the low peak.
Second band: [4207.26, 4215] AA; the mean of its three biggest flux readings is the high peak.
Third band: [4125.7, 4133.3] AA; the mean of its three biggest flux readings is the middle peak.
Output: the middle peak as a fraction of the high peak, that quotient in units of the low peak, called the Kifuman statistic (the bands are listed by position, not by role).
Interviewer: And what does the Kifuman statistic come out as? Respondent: 0.30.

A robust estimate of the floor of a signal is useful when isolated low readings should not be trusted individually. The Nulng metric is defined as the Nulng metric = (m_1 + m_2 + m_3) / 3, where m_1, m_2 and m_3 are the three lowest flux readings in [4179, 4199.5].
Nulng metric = 3.6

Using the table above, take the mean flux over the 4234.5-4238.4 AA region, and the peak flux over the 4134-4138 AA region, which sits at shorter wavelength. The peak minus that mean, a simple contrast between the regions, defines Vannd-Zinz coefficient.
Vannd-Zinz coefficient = 0.7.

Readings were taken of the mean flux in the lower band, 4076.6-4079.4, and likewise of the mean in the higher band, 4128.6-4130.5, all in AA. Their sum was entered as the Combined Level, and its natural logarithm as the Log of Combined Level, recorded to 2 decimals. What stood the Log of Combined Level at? 1.92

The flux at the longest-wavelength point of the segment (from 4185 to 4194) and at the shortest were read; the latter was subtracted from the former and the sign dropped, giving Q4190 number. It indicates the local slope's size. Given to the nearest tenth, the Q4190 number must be 0.1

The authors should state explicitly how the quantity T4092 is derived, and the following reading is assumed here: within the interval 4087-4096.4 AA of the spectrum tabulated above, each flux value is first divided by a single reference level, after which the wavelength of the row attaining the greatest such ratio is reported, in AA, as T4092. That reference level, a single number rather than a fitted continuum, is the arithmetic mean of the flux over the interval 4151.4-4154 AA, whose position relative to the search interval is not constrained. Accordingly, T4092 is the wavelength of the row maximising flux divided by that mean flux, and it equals 4091.18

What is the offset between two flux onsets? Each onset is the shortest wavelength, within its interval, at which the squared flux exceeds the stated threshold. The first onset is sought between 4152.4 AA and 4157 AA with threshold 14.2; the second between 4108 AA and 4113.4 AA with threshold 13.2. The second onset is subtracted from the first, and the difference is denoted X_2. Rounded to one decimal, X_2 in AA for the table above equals 48.5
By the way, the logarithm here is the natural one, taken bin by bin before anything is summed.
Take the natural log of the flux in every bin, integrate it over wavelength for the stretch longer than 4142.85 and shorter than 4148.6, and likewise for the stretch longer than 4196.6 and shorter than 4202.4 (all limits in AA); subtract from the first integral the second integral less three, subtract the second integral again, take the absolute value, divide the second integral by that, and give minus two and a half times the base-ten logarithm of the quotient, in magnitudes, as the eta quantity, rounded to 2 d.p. -0.42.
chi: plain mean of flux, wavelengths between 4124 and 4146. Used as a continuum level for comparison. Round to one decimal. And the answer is 3.5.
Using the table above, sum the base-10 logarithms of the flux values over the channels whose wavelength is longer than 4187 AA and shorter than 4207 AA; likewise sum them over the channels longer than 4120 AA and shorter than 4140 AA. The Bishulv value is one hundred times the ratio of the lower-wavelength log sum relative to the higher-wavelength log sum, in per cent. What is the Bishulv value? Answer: 101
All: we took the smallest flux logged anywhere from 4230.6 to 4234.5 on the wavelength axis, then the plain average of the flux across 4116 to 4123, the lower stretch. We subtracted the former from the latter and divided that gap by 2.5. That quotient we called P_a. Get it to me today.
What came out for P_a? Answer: 0.82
